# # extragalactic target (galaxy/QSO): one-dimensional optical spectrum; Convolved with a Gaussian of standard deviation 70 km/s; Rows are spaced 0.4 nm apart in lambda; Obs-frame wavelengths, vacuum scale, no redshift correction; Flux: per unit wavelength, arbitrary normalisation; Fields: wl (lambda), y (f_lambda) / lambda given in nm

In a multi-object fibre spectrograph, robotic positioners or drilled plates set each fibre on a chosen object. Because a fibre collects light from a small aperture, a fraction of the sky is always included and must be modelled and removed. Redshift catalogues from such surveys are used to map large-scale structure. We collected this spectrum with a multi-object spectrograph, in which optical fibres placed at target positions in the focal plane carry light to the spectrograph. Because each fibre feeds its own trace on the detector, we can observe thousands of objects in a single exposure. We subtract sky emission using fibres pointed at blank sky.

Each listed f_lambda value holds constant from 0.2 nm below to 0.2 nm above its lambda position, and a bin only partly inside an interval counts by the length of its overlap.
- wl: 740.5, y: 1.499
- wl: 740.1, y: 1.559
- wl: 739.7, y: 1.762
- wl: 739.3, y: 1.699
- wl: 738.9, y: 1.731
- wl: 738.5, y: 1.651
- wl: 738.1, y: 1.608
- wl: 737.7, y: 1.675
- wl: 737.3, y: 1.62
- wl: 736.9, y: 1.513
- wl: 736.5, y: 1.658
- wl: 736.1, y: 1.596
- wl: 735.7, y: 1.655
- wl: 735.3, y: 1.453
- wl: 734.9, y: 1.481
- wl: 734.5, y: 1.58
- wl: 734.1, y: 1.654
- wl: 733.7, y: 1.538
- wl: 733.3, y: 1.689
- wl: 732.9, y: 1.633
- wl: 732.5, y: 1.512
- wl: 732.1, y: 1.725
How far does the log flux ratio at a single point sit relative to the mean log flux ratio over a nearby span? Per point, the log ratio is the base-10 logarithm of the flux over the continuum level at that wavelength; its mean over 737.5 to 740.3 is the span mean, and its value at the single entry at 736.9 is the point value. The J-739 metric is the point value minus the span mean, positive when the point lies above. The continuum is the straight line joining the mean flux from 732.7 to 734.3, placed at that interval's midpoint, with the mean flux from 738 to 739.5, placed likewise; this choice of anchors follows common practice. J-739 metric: -0.04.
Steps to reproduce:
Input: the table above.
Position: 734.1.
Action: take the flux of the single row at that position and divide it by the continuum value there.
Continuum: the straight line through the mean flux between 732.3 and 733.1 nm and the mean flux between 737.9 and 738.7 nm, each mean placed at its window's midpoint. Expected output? 1.04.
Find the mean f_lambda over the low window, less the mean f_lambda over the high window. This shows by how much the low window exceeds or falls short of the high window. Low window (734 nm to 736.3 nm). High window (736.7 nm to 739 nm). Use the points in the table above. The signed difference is -0.06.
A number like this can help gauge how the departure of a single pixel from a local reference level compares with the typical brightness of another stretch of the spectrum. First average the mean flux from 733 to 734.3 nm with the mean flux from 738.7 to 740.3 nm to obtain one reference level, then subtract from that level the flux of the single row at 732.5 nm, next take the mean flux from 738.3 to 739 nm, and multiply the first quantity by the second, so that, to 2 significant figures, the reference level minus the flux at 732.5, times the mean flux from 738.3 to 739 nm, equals 0.25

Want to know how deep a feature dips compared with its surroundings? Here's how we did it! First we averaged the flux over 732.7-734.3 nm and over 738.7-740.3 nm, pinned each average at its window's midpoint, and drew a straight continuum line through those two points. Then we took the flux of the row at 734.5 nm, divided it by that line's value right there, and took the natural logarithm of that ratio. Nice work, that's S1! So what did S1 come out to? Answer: -0.036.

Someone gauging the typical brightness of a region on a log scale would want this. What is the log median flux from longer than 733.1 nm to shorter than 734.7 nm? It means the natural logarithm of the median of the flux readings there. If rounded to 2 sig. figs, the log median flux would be 0.48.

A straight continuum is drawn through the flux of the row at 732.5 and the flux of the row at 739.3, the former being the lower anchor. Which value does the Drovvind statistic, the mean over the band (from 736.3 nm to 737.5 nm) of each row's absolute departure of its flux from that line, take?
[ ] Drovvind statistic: 0.060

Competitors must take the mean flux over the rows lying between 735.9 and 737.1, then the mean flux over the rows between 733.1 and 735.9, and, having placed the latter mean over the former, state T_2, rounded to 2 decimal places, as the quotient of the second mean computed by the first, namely 0.99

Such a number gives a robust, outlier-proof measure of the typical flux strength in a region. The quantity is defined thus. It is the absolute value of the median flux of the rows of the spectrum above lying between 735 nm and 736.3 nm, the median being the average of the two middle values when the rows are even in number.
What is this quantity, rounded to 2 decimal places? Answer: 1.60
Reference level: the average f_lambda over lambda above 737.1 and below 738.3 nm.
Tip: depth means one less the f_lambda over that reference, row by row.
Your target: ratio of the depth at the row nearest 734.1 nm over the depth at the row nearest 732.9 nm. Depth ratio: -15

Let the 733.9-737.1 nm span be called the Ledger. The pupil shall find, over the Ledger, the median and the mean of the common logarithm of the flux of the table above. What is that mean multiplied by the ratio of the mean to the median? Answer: 0.192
